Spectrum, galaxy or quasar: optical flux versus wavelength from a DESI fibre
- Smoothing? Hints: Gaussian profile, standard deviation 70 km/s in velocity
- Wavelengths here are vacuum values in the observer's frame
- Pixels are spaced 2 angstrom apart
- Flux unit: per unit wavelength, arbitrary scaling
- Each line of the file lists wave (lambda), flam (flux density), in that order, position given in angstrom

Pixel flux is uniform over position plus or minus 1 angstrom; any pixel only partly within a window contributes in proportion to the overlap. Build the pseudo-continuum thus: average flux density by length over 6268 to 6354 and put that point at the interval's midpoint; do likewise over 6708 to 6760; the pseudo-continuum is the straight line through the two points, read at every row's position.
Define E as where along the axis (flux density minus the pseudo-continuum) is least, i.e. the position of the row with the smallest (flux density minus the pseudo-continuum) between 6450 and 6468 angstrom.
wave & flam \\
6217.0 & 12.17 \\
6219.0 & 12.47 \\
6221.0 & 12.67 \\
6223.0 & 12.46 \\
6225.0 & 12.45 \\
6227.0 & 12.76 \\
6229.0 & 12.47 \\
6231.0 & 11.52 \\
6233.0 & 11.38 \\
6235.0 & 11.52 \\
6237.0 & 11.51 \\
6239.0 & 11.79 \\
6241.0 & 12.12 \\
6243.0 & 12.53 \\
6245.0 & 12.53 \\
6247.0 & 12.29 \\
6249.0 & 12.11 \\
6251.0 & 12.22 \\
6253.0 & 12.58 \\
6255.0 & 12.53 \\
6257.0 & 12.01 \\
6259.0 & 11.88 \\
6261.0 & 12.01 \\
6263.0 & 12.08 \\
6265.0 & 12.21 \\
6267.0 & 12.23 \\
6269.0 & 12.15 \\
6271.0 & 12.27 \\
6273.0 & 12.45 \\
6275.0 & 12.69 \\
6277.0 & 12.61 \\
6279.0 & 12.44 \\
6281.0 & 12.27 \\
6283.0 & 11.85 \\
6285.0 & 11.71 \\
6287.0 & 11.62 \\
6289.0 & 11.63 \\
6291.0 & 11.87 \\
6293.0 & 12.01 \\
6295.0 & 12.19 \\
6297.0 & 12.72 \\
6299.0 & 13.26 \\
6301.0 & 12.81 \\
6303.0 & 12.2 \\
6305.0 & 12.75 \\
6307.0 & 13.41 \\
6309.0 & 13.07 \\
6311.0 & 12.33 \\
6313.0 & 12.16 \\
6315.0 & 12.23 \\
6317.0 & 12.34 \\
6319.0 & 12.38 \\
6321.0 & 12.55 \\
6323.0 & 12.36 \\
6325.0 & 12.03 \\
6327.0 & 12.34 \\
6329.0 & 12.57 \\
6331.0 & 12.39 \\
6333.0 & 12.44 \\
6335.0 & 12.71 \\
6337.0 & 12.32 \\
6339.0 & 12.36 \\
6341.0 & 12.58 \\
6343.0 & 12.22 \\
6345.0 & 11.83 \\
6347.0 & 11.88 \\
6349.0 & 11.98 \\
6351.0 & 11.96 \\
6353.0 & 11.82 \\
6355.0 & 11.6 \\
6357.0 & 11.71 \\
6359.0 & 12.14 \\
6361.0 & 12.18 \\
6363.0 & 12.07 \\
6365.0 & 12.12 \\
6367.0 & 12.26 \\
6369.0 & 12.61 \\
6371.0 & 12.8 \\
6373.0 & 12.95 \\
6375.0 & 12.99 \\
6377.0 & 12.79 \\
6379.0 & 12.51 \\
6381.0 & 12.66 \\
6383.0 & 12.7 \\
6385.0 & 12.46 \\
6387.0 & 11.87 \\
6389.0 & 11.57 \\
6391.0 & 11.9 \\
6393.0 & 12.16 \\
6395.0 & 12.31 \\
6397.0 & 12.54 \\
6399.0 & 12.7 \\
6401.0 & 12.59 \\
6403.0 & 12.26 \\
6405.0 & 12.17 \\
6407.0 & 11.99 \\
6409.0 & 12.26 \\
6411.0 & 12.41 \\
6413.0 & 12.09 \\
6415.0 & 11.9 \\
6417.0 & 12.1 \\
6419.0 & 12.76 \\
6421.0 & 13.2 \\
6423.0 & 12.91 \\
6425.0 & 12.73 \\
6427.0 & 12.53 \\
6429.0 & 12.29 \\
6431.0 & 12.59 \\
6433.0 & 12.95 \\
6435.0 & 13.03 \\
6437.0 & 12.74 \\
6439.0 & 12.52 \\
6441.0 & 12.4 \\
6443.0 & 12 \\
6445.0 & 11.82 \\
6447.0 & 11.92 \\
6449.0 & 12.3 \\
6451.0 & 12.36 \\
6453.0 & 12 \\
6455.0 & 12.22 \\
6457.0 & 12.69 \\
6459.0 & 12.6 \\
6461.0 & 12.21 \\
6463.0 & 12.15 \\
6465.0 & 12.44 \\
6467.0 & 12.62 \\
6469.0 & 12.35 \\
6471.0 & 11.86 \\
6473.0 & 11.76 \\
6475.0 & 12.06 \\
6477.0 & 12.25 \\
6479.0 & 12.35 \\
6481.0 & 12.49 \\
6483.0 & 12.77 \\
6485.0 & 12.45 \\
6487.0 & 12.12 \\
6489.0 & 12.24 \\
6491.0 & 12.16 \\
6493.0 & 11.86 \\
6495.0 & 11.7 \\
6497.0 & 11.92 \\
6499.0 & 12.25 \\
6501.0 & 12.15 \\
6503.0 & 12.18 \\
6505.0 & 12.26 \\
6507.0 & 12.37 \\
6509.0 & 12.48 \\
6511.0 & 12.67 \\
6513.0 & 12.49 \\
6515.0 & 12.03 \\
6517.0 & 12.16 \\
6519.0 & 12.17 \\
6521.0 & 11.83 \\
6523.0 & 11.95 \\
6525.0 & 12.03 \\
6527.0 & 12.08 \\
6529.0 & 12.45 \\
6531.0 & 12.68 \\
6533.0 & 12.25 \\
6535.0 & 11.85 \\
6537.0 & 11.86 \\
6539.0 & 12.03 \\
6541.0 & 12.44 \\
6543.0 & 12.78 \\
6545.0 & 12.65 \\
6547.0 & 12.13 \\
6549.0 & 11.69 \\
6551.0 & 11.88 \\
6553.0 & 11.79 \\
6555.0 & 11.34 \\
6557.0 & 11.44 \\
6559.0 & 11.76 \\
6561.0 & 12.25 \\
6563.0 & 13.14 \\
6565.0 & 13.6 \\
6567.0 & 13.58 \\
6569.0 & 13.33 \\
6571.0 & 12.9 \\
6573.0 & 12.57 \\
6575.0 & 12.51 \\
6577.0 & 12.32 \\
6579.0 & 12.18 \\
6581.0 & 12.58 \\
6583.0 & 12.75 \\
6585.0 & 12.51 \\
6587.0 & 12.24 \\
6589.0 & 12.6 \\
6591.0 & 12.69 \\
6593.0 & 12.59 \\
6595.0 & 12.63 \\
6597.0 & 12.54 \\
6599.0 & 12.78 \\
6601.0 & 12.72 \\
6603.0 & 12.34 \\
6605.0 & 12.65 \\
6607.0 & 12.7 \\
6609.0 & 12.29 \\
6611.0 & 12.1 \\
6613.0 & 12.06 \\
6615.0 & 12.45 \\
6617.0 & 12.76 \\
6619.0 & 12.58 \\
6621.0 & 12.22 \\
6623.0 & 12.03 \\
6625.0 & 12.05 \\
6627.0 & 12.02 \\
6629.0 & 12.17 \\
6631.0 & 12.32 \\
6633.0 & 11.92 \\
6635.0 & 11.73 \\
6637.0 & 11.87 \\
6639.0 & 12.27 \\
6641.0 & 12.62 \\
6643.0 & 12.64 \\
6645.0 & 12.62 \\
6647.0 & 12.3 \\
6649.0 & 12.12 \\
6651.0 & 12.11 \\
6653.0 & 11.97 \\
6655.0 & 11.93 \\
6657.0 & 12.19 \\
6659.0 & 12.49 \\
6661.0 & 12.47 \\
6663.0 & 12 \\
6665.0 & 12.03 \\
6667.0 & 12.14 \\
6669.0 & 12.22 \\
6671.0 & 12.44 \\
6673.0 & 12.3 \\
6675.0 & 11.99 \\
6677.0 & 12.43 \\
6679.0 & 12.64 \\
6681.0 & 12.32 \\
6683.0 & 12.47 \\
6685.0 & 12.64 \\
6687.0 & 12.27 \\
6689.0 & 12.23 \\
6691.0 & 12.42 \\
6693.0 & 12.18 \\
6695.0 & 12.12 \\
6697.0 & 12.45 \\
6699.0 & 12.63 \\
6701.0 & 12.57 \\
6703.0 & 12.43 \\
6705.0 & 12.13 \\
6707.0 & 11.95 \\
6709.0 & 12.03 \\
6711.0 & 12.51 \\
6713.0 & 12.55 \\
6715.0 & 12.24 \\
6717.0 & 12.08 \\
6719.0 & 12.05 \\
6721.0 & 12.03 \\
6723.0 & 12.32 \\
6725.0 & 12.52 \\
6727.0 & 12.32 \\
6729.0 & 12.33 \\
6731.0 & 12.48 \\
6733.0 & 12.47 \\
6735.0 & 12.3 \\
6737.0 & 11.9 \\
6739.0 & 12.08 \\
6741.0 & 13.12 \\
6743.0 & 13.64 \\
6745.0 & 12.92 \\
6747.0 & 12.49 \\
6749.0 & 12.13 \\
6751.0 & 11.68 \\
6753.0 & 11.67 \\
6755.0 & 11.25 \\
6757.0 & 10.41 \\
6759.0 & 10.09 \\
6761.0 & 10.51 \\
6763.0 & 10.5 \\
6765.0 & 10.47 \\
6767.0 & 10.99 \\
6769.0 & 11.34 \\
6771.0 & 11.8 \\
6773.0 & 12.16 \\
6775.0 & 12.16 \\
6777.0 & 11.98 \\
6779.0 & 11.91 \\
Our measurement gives 6453.0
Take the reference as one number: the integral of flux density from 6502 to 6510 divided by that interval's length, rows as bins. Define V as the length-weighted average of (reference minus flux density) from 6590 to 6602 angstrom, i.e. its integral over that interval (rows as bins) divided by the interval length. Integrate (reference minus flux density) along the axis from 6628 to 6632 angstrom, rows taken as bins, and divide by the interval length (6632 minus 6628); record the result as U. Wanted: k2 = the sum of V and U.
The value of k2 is -0.26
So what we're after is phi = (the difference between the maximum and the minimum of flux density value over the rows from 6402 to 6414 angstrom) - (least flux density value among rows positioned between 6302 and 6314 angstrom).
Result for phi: -11.7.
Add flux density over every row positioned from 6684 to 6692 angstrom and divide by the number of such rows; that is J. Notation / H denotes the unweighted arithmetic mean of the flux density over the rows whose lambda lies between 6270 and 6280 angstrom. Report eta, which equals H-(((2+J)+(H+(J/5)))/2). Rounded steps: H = 12.5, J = 12.4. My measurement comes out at -2.2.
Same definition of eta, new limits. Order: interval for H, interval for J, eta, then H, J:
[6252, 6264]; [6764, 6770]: -1.5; 12.2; 10.9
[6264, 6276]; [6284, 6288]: -1.8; 12.3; 11.7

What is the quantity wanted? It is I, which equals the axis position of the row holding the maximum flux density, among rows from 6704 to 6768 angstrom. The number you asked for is 6743.0 angstrom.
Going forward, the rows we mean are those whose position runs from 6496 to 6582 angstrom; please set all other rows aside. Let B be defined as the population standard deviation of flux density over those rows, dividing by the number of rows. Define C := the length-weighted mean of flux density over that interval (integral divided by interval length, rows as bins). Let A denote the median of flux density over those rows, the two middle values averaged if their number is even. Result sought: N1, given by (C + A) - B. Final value 24.1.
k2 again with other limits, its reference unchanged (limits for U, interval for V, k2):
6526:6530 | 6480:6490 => -0.03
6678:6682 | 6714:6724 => 0.02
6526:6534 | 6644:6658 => 0.10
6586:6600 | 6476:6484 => -0.40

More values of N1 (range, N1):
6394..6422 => 24.3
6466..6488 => 24.3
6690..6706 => 24.6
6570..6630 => 24.7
